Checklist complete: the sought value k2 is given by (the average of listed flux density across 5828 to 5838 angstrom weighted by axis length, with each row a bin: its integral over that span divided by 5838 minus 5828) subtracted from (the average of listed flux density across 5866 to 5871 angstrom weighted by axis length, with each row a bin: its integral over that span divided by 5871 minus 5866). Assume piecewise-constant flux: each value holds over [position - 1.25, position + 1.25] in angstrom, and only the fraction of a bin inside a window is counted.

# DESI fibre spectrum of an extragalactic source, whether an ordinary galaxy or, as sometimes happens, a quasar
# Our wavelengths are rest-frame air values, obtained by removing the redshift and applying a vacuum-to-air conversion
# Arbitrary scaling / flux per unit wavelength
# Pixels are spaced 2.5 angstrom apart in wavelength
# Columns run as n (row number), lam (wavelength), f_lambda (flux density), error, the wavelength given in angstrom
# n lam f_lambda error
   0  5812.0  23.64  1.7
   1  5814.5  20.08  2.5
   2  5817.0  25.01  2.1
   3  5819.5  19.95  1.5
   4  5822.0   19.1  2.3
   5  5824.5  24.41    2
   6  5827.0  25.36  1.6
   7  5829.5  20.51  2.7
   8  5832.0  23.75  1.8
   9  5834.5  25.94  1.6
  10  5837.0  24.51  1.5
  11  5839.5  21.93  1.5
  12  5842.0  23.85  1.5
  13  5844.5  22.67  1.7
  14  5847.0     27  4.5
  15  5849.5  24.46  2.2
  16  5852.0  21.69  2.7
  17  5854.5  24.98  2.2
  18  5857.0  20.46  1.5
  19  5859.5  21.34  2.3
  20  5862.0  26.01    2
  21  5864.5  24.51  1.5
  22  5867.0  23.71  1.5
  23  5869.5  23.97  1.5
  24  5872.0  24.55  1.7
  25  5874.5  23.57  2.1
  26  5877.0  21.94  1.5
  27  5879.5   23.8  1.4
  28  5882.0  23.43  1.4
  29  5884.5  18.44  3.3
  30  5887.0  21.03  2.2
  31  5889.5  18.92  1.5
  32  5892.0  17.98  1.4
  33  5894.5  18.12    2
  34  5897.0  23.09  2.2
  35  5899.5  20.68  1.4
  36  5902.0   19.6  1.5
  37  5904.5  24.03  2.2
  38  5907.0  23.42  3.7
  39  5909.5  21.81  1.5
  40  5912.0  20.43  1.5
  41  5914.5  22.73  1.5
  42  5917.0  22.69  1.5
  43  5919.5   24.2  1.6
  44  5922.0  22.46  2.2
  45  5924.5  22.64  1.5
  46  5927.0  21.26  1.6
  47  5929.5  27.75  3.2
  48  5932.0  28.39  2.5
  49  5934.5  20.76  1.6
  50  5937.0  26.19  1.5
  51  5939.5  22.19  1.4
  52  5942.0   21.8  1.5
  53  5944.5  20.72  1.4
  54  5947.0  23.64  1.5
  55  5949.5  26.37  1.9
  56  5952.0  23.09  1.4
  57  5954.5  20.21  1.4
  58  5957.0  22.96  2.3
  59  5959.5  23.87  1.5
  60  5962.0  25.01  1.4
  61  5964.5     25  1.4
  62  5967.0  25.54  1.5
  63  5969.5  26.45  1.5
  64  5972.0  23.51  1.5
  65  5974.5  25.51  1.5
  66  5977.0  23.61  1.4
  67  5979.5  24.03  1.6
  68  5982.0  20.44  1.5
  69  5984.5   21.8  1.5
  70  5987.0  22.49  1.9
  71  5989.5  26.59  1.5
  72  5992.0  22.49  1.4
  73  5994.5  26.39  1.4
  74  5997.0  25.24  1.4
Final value 0.2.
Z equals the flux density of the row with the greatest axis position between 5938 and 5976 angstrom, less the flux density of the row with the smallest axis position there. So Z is 3.3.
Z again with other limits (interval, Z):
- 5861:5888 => -5.0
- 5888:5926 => 3.7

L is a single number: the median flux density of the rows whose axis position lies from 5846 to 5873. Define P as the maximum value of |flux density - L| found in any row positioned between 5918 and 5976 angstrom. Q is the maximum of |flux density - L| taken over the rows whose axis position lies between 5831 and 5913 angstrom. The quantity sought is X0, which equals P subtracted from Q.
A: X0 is 2.2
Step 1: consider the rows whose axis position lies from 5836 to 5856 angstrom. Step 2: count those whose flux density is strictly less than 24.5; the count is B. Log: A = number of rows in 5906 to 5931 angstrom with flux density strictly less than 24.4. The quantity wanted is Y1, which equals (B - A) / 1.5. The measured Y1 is -3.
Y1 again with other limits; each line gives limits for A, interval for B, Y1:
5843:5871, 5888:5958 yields 12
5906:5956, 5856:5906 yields 1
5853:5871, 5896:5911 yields 1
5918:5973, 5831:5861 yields -4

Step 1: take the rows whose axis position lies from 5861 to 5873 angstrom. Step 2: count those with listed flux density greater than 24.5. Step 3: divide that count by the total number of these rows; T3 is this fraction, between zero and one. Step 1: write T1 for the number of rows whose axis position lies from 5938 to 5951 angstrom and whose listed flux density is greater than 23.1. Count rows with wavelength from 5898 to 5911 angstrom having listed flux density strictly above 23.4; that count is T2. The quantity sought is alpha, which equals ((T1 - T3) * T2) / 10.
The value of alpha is 0.28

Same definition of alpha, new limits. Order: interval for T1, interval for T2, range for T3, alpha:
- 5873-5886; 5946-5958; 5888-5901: 0.60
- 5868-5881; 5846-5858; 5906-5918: 1.20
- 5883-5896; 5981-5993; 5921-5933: -0.04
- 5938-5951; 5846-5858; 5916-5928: 0.60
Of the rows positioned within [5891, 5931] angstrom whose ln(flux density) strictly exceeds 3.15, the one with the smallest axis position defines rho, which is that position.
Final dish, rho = 5904.5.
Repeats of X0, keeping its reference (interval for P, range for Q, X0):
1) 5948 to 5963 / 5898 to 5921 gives 0.6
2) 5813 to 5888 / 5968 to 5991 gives -2.0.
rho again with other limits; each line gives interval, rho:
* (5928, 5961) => 5929.5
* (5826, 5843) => 5827.0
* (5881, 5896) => 5882.0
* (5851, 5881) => 5854.5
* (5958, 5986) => 5959.5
